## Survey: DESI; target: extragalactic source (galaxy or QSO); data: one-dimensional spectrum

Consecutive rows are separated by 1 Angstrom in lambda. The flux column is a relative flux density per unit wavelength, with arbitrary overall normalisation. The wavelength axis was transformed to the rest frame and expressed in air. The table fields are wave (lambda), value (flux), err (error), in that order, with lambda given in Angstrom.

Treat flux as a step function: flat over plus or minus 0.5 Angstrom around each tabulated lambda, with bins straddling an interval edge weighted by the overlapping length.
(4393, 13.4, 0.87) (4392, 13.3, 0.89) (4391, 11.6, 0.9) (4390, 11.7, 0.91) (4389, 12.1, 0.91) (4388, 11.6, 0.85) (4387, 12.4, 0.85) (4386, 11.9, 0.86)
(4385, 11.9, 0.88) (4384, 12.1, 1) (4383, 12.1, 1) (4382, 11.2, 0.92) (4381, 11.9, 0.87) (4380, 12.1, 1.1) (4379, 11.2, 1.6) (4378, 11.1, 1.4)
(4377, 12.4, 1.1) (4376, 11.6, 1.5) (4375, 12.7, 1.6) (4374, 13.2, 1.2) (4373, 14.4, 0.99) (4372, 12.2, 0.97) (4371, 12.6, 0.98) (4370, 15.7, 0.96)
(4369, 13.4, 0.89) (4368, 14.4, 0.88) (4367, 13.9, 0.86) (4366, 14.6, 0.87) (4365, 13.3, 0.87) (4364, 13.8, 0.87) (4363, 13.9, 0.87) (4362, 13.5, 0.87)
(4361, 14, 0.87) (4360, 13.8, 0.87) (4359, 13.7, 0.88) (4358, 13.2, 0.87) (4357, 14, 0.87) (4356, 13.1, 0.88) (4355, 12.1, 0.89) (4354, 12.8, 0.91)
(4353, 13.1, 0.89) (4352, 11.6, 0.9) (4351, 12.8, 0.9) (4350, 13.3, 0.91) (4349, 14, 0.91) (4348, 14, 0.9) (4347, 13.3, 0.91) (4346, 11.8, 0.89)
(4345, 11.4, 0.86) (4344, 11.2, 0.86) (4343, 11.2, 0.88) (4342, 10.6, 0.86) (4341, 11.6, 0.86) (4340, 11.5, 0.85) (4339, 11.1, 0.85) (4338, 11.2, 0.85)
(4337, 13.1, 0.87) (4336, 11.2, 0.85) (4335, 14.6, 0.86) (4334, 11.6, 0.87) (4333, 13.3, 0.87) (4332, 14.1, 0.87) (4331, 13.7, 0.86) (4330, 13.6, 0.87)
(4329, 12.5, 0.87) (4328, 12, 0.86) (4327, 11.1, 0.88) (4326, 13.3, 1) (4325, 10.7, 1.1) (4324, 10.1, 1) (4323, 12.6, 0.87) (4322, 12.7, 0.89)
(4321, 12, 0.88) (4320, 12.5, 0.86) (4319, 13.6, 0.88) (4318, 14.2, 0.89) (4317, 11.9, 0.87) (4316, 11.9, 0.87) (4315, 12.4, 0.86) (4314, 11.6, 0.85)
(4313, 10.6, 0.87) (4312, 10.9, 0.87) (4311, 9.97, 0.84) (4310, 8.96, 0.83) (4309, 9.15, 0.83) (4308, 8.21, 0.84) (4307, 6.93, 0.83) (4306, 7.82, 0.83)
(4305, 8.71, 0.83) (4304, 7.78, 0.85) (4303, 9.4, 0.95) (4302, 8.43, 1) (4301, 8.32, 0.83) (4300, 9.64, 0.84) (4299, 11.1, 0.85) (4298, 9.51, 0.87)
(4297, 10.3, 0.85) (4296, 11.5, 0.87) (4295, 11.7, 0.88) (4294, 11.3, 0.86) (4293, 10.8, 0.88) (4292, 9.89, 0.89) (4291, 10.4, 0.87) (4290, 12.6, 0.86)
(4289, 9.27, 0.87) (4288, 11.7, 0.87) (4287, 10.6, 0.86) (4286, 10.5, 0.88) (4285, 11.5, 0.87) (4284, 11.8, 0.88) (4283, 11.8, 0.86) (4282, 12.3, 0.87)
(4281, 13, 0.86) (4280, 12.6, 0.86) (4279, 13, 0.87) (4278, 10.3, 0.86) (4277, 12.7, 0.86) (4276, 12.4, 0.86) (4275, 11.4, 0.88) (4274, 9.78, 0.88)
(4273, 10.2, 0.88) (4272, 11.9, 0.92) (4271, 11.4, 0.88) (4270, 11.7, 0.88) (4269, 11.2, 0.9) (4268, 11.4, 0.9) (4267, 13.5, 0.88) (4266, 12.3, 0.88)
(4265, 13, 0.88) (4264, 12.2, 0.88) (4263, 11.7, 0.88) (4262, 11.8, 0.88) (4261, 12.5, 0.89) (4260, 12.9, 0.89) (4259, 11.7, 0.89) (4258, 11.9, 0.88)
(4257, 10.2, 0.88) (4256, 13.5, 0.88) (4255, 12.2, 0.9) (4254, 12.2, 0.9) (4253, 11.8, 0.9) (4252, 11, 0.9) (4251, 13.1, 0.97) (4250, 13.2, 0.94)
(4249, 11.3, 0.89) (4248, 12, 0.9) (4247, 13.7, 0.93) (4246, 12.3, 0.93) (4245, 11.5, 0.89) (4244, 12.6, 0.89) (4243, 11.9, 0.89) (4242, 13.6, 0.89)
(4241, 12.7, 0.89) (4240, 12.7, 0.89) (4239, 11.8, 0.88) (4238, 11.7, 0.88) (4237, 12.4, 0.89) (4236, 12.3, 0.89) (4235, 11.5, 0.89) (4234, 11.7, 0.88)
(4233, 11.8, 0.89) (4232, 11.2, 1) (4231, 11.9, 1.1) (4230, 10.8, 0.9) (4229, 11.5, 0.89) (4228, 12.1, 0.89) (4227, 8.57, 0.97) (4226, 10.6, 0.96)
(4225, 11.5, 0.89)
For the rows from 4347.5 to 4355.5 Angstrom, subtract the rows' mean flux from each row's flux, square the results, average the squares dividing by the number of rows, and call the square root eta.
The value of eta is 0.79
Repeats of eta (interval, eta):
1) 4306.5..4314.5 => 1.43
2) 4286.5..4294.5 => 0.98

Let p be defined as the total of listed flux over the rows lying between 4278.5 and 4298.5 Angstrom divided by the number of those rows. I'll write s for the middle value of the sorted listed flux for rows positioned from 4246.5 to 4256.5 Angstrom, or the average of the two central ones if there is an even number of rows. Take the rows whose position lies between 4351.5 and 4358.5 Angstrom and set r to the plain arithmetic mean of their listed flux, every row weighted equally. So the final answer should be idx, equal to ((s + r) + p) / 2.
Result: 18.2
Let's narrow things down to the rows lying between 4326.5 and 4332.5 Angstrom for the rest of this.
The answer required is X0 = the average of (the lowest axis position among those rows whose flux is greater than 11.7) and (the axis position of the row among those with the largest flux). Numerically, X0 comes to 4330.0 Angstrom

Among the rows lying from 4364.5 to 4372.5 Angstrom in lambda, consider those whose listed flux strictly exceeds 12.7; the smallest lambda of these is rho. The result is 4365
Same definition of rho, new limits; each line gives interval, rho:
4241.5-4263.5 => 4242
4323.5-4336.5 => 4326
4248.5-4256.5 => 4250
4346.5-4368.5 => 4347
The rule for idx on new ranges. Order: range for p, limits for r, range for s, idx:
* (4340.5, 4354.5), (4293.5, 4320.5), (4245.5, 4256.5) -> 17.4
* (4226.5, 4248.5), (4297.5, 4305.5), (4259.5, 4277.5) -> 16.4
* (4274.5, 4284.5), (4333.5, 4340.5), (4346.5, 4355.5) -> 18.6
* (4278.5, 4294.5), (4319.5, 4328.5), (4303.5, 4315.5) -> 16.2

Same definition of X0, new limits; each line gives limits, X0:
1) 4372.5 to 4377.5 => 4373.0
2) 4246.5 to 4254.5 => 4247.0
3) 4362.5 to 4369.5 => 4364.5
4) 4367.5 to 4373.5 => 4369.0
